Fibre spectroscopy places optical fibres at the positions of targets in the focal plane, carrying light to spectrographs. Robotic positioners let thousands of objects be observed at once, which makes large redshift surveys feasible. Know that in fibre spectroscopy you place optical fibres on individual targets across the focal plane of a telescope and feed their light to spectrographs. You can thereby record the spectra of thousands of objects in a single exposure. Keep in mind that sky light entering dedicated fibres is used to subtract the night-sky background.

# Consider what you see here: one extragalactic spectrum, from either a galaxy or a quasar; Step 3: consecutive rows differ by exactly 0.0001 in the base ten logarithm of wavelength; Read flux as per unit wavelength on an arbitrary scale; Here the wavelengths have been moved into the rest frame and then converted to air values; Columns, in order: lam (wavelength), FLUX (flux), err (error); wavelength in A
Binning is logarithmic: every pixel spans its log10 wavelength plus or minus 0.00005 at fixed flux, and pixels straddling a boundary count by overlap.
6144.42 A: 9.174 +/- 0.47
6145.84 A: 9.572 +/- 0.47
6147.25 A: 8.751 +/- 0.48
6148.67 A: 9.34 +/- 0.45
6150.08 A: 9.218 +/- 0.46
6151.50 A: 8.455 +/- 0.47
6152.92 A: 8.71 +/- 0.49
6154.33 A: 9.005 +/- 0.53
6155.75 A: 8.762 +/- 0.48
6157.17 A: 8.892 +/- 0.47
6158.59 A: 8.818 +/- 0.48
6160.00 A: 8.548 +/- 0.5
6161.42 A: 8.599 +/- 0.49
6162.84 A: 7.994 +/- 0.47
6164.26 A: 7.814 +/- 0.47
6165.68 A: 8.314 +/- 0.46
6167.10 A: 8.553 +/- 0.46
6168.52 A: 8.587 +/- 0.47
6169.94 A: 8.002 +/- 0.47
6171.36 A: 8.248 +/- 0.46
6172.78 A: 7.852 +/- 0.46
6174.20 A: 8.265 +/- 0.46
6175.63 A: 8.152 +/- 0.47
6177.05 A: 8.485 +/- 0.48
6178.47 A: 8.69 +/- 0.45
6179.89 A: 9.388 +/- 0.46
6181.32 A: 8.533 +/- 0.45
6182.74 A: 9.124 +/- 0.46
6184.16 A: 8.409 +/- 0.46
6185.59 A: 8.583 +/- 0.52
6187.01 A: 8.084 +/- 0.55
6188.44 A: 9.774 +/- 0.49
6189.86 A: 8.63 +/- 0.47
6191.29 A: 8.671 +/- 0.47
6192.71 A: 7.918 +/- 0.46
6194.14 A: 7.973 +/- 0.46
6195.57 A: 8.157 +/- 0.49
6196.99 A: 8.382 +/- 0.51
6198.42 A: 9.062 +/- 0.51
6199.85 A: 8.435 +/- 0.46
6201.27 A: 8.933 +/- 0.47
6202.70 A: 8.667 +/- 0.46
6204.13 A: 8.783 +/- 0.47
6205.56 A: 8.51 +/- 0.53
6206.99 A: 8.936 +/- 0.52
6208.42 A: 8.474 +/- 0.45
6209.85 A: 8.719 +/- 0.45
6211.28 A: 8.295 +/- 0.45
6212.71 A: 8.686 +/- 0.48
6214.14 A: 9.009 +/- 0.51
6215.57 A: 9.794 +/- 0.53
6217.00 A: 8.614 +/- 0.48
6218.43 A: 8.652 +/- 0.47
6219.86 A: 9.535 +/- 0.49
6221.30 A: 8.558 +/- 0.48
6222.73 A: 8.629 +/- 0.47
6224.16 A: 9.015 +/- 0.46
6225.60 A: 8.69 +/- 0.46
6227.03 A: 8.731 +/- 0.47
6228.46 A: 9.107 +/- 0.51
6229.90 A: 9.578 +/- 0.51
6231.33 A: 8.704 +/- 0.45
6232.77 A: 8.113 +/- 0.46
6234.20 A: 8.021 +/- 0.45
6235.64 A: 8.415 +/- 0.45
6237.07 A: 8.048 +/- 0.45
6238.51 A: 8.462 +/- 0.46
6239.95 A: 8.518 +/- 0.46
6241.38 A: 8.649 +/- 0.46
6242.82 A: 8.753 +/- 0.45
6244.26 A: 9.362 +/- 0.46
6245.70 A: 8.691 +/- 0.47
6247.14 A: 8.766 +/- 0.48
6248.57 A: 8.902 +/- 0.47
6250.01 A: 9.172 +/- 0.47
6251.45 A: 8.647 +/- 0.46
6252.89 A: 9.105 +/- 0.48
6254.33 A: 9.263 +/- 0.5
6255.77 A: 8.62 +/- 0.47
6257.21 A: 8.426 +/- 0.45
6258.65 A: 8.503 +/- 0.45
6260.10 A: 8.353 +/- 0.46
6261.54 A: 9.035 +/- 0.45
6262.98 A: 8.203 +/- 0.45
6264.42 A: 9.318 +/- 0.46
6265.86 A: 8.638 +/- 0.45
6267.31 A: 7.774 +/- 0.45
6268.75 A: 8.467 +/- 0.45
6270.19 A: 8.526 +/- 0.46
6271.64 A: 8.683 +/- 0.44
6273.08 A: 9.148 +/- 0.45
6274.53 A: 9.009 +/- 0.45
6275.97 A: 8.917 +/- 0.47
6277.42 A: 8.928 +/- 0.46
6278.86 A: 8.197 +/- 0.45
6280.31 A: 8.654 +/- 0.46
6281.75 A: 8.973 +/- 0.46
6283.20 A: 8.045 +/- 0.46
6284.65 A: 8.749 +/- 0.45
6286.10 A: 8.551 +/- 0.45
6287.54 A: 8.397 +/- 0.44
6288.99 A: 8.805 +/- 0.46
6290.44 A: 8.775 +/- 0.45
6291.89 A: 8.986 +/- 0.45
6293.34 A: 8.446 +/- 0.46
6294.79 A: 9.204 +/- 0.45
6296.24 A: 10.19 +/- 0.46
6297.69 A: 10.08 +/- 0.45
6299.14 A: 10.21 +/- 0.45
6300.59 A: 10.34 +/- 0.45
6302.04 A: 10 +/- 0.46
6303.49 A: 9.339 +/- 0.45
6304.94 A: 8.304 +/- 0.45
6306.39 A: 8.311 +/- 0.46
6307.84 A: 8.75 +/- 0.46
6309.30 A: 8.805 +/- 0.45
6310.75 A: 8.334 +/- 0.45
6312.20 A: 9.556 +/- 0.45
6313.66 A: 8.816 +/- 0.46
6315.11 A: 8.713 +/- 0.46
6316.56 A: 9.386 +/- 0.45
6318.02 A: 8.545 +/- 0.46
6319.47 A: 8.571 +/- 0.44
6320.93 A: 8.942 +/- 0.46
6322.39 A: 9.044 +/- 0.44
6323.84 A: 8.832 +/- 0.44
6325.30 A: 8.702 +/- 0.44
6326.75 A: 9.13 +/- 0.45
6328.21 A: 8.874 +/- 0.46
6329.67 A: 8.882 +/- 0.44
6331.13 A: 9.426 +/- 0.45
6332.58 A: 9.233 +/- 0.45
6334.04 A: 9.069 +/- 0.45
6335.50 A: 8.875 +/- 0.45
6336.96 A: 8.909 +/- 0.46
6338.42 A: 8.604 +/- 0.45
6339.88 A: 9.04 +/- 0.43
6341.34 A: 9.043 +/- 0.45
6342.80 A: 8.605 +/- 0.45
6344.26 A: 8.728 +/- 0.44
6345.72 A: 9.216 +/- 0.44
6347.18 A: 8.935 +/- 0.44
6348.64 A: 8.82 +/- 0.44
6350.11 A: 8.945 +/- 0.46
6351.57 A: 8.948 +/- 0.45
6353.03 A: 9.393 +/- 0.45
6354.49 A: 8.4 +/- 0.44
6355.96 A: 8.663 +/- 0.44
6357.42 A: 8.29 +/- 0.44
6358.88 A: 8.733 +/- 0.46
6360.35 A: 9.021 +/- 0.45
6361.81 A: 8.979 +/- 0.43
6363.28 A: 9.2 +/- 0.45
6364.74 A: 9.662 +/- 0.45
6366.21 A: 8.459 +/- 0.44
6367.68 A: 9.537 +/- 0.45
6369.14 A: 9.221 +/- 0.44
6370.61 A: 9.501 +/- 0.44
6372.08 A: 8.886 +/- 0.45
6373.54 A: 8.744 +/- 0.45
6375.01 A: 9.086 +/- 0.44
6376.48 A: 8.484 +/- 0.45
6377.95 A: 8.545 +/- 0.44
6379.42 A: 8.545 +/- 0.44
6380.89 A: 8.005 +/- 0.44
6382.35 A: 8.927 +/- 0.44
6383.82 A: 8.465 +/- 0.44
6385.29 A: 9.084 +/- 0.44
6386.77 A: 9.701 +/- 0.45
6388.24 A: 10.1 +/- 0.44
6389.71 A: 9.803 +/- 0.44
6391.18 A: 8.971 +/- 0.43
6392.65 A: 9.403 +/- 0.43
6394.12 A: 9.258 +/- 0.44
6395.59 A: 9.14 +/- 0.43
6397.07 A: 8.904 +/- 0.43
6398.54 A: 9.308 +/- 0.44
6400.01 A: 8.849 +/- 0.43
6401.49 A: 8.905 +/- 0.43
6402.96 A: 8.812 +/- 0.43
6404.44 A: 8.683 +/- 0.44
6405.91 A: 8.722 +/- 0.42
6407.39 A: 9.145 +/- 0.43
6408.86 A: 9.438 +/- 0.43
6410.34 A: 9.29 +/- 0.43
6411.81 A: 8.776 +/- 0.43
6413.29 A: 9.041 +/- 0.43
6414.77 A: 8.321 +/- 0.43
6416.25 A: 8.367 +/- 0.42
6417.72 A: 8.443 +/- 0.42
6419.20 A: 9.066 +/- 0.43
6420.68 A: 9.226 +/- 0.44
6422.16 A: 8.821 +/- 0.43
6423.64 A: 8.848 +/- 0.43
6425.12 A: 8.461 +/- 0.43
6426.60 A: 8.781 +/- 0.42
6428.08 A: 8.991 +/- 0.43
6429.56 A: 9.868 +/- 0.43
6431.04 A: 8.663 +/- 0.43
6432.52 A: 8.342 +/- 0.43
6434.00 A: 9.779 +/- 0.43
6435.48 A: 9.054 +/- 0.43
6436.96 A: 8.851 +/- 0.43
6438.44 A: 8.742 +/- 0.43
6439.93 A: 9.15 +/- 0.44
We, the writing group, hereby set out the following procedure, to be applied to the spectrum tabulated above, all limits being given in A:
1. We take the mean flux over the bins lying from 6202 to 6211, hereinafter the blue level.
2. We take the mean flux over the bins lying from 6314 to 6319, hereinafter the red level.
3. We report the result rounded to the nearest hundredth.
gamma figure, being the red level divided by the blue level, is 1.02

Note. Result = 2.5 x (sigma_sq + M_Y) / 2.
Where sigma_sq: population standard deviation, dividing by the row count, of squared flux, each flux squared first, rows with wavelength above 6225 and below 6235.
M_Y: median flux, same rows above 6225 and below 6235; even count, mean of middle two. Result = 21.8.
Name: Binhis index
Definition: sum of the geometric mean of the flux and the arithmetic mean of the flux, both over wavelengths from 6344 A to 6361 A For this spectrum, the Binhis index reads 17.7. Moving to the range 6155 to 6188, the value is 16.9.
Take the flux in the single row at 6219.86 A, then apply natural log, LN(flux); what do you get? 2.25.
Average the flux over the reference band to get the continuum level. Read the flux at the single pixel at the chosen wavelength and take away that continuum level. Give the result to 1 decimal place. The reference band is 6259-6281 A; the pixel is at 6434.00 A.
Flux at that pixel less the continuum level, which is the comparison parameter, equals 1.1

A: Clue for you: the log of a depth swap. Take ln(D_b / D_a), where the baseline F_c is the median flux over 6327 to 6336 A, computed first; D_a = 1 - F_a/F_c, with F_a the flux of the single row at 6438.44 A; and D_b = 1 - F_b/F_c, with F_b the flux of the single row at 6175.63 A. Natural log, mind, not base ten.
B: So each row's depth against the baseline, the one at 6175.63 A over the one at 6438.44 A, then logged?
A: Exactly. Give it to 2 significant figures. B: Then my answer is 1.3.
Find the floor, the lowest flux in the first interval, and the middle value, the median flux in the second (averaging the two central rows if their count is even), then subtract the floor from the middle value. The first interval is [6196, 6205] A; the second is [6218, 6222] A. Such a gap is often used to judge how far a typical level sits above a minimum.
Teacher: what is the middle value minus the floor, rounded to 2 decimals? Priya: 0.27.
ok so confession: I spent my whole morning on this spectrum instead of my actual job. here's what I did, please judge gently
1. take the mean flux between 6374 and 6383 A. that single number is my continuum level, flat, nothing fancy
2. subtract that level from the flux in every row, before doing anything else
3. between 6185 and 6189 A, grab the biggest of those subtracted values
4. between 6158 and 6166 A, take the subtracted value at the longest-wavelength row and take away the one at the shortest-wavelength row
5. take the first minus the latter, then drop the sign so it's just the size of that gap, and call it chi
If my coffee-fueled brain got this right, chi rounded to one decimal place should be 1.7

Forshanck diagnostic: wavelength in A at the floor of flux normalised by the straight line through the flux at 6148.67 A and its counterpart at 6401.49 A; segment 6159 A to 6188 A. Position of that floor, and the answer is 6164.26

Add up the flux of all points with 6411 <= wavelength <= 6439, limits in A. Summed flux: 168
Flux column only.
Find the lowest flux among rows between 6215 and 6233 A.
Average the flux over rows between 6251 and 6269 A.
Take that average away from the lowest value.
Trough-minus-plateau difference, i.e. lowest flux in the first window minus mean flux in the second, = -0.53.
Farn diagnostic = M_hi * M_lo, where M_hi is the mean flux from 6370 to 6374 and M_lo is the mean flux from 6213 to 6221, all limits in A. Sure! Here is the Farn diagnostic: 82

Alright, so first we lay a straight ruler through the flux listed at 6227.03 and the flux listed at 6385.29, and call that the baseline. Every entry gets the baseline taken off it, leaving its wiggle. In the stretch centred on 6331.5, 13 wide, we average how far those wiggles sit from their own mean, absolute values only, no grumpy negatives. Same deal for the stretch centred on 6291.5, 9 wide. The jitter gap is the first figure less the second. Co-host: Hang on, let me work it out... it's -0.05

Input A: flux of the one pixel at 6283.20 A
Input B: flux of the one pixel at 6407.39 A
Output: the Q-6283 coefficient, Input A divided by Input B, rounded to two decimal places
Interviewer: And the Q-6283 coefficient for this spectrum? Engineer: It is 0.88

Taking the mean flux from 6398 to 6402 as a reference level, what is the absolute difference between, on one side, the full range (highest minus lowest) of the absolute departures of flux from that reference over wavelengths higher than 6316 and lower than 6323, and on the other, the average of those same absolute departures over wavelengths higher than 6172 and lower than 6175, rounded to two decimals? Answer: 0.51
